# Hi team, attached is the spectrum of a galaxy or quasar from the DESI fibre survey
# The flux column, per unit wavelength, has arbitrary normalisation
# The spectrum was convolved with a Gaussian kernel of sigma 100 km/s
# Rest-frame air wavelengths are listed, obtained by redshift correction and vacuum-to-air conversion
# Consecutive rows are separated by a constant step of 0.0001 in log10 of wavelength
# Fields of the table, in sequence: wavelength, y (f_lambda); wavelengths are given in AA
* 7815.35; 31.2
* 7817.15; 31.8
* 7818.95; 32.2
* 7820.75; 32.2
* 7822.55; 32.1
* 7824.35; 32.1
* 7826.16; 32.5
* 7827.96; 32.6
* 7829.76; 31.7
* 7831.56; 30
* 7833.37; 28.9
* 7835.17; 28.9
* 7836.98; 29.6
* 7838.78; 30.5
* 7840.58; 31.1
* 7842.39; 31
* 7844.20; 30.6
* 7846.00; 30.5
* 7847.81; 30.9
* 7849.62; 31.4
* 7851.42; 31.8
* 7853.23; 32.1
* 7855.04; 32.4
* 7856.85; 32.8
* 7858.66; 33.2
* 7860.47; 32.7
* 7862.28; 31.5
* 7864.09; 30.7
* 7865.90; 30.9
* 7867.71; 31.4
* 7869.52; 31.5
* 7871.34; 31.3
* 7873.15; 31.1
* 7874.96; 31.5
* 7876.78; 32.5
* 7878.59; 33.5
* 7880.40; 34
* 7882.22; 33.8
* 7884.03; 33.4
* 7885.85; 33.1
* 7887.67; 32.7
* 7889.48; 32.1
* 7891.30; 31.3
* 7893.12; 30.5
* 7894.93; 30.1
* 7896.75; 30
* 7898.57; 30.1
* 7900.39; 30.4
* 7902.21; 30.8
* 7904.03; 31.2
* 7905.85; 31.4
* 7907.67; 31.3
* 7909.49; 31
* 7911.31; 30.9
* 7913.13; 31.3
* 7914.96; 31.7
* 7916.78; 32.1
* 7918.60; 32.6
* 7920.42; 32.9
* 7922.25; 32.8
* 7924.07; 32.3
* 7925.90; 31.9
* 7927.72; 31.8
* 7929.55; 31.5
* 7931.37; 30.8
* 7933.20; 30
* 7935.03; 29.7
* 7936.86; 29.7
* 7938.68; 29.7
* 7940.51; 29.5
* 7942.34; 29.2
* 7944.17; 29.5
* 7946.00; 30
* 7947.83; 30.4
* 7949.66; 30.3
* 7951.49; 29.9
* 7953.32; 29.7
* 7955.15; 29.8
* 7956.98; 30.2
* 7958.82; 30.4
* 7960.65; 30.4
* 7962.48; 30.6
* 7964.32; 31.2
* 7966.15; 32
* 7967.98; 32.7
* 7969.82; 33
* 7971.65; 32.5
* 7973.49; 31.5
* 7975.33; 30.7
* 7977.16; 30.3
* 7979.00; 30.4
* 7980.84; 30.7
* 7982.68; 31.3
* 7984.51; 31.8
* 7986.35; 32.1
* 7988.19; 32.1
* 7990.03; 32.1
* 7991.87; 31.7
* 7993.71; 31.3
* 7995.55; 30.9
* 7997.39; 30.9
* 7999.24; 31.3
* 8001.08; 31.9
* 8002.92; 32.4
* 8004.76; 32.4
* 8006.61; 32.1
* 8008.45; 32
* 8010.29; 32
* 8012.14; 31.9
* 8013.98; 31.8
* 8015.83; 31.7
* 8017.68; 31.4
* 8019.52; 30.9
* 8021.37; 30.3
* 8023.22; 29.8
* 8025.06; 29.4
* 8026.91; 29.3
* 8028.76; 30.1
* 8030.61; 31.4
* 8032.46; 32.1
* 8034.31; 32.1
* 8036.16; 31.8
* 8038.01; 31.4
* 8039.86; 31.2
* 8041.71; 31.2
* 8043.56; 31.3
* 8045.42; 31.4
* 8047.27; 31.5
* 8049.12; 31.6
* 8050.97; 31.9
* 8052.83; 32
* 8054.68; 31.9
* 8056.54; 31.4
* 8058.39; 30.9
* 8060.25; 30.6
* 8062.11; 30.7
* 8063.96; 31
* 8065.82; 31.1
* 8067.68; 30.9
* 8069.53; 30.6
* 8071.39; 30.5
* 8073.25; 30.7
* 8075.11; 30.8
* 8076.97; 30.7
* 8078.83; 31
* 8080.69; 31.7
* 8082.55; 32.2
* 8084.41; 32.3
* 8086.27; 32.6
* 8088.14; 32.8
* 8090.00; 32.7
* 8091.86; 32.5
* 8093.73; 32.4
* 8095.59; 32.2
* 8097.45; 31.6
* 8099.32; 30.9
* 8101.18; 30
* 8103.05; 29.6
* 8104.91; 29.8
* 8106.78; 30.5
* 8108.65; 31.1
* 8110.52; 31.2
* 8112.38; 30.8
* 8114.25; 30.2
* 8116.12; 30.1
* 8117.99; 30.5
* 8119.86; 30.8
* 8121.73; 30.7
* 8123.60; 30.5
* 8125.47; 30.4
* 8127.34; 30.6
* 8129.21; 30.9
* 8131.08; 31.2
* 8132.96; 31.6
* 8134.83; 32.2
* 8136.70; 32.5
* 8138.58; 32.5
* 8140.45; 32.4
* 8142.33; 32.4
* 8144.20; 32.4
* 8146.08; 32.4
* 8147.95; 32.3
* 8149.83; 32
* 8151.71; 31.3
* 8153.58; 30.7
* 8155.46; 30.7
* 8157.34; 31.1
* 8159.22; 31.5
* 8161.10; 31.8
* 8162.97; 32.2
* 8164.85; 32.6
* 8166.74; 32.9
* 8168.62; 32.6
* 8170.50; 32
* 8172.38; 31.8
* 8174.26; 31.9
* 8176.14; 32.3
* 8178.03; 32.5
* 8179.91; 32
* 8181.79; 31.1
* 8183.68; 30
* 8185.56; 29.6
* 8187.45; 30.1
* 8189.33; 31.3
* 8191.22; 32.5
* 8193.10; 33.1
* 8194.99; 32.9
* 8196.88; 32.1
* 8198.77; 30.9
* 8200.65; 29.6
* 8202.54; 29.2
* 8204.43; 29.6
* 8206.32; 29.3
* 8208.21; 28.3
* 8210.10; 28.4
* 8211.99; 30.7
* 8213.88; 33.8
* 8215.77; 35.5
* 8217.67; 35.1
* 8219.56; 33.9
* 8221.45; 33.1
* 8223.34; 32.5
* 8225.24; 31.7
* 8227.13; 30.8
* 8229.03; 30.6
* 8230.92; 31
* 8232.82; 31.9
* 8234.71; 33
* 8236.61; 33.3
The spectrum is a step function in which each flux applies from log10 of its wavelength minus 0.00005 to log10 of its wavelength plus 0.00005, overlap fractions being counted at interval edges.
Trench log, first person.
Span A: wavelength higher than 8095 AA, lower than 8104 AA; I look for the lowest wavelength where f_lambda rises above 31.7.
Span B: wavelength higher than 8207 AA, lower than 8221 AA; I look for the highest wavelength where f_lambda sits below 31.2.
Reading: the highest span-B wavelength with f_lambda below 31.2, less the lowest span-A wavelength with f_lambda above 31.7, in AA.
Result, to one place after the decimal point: 116.4 AA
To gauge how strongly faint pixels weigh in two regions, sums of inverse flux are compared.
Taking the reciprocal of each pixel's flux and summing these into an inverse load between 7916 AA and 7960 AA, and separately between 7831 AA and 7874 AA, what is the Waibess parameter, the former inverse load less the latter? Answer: 0.011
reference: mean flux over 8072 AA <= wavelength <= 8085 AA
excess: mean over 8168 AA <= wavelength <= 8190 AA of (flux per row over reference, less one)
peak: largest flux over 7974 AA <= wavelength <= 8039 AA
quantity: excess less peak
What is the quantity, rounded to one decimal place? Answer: -32.4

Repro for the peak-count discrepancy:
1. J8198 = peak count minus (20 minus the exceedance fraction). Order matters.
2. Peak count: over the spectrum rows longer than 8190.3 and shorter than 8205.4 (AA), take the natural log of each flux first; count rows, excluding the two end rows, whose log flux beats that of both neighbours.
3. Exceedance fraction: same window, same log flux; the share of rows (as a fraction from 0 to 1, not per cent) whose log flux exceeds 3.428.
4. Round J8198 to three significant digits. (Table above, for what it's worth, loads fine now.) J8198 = -18.4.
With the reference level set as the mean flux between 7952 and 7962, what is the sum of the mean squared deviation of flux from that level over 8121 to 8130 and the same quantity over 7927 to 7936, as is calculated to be 1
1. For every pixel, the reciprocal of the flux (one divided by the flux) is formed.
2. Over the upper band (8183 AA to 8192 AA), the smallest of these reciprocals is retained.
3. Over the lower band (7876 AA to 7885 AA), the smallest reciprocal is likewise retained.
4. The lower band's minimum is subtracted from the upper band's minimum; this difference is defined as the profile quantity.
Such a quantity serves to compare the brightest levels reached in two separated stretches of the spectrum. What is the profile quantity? 0.0014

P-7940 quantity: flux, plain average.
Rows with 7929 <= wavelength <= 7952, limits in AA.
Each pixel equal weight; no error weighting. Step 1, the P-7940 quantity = 30.0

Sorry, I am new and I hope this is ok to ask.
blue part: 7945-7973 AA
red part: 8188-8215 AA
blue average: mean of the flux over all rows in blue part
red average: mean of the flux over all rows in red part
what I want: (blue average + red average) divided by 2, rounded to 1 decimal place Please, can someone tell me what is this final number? 30.9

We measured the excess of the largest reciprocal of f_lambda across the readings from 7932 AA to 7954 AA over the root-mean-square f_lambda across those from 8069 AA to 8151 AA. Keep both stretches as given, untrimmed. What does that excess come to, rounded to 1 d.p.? -31.3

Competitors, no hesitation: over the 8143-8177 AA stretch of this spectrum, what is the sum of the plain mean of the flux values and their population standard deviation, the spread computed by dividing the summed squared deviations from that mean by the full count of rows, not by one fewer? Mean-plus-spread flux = 32.5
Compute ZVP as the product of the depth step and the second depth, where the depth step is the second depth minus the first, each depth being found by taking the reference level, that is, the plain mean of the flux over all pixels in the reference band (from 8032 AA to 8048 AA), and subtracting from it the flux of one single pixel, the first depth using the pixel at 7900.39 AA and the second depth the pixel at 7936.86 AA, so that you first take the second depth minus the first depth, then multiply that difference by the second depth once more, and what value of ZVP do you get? 1.3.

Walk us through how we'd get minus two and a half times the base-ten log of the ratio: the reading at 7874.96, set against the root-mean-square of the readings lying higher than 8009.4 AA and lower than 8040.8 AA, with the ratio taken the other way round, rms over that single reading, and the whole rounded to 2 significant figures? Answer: 0.014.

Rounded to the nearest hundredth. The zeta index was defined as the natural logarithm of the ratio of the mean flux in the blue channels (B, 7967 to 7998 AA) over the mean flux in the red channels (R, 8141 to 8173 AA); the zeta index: -0.01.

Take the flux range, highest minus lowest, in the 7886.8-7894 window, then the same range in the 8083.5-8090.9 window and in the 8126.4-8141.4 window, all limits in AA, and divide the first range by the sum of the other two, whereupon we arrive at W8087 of 0.9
